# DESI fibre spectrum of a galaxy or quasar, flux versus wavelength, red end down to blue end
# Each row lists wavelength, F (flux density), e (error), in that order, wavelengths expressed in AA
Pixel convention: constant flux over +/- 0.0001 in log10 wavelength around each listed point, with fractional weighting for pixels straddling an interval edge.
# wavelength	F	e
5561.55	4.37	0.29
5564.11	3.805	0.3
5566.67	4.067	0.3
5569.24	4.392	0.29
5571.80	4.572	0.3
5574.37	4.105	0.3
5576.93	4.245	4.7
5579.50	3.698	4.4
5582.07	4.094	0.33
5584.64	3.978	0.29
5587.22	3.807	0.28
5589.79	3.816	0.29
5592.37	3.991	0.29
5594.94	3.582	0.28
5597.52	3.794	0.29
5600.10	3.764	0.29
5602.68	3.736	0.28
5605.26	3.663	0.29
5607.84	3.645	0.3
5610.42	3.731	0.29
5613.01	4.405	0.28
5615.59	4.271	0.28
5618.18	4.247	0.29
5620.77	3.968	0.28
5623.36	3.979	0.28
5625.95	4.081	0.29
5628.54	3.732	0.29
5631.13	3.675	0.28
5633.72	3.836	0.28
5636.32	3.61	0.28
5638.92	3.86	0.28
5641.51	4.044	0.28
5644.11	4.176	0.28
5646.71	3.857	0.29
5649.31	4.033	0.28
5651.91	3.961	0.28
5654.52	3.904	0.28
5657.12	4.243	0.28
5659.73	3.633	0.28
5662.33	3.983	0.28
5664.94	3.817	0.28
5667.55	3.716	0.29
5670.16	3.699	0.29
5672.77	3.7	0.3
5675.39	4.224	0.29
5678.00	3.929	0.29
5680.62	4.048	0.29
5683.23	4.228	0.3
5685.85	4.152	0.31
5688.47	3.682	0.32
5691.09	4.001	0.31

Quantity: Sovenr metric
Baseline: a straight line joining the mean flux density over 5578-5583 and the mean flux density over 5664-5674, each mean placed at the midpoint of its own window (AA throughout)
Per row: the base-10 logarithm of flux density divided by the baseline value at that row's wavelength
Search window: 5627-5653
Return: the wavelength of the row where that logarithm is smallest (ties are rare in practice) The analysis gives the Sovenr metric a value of 5636.32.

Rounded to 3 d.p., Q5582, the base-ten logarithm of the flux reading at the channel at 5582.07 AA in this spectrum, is 0.612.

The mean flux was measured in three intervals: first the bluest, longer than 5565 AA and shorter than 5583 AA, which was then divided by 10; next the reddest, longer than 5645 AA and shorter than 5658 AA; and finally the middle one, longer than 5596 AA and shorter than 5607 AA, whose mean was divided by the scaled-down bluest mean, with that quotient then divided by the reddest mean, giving 2.24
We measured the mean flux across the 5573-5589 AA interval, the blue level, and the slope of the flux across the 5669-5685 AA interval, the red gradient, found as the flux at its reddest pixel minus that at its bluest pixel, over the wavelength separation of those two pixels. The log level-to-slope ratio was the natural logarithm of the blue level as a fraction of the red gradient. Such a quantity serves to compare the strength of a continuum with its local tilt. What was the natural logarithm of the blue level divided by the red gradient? 4.6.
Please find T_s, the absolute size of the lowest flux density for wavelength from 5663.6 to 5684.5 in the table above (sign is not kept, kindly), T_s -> 3.70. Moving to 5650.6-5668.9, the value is 3.63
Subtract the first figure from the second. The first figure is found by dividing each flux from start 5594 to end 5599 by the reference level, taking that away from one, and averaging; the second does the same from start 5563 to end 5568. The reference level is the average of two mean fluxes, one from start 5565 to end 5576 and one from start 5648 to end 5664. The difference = -0.060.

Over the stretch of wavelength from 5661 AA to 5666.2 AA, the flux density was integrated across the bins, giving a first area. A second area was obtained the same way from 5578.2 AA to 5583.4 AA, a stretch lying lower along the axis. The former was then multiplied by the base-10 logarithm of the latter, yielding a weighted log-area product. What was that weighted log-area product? 26.5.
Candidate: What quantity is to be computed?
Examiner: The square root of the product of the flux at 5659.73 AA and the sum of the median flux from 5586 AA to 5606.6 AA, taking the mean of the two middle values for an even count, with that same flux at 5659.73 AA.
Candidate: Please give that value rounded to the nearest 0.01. 5.19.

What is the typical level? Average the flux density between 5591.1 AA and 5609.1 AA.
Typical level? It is 3.74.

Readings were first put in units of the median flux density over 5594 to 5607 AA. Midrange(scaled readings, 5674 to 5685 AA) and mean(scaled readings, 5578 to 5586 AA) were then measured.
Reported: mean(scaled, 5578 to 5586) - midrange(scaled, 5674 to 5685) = -0.04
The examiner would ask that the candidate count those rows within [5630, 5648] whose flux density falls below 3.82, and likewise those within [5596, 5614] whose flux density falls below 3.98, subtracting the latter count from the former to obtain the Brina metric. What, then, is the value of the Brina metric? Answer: -4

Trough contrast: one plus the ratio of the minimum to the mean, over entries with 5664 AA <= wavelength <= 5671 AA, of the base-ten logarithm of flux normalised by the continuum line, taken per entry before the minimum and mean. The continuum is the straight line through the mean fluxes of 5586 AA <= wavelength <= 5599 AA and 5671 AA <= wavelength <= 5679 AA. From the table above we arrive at 2.3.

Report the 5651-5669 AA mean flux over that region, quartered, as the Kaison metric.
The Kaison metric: 0.97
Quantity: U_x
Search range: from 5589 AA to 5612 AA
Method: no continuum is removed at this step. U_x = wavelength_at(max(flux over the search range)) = 5592.37 AA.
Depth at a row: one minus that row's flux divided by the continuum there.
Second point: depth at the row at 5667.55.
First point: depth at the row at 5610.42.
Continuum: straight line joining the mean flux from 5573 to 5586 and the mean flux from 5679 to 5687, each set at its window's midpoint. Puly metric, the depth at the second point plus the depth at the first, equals 0.18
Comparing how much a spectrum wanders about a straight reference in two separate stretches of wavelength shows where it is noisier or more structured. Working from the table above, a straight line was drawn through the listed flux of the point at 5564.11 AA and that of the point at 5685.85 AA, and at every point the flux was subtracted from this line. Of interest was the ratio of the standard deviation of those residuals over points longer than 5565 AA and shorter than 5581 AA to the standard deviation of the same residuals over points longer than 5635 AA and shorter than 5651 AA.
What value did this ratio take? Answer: 1.6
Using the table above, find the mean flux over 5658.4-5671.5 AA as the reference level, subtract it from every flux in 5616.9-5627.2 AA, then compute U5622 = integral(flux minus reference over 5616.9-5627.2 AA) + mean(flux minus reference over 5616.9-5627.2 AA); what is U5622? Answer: 3.4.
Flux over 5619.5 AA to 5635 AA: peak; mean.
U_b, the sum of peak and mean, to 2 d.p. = 7.96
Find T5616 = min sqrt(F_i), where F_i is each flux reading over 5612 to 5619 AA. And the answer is 2.06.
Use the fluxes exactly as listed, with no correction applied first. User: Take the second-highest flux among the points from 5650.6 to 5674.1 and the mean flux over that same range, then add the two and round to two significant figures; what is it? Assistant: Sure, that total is 7.8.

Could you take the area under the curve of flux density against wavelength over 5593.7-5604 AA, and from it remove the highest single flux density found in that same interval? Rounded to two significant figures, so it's 35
